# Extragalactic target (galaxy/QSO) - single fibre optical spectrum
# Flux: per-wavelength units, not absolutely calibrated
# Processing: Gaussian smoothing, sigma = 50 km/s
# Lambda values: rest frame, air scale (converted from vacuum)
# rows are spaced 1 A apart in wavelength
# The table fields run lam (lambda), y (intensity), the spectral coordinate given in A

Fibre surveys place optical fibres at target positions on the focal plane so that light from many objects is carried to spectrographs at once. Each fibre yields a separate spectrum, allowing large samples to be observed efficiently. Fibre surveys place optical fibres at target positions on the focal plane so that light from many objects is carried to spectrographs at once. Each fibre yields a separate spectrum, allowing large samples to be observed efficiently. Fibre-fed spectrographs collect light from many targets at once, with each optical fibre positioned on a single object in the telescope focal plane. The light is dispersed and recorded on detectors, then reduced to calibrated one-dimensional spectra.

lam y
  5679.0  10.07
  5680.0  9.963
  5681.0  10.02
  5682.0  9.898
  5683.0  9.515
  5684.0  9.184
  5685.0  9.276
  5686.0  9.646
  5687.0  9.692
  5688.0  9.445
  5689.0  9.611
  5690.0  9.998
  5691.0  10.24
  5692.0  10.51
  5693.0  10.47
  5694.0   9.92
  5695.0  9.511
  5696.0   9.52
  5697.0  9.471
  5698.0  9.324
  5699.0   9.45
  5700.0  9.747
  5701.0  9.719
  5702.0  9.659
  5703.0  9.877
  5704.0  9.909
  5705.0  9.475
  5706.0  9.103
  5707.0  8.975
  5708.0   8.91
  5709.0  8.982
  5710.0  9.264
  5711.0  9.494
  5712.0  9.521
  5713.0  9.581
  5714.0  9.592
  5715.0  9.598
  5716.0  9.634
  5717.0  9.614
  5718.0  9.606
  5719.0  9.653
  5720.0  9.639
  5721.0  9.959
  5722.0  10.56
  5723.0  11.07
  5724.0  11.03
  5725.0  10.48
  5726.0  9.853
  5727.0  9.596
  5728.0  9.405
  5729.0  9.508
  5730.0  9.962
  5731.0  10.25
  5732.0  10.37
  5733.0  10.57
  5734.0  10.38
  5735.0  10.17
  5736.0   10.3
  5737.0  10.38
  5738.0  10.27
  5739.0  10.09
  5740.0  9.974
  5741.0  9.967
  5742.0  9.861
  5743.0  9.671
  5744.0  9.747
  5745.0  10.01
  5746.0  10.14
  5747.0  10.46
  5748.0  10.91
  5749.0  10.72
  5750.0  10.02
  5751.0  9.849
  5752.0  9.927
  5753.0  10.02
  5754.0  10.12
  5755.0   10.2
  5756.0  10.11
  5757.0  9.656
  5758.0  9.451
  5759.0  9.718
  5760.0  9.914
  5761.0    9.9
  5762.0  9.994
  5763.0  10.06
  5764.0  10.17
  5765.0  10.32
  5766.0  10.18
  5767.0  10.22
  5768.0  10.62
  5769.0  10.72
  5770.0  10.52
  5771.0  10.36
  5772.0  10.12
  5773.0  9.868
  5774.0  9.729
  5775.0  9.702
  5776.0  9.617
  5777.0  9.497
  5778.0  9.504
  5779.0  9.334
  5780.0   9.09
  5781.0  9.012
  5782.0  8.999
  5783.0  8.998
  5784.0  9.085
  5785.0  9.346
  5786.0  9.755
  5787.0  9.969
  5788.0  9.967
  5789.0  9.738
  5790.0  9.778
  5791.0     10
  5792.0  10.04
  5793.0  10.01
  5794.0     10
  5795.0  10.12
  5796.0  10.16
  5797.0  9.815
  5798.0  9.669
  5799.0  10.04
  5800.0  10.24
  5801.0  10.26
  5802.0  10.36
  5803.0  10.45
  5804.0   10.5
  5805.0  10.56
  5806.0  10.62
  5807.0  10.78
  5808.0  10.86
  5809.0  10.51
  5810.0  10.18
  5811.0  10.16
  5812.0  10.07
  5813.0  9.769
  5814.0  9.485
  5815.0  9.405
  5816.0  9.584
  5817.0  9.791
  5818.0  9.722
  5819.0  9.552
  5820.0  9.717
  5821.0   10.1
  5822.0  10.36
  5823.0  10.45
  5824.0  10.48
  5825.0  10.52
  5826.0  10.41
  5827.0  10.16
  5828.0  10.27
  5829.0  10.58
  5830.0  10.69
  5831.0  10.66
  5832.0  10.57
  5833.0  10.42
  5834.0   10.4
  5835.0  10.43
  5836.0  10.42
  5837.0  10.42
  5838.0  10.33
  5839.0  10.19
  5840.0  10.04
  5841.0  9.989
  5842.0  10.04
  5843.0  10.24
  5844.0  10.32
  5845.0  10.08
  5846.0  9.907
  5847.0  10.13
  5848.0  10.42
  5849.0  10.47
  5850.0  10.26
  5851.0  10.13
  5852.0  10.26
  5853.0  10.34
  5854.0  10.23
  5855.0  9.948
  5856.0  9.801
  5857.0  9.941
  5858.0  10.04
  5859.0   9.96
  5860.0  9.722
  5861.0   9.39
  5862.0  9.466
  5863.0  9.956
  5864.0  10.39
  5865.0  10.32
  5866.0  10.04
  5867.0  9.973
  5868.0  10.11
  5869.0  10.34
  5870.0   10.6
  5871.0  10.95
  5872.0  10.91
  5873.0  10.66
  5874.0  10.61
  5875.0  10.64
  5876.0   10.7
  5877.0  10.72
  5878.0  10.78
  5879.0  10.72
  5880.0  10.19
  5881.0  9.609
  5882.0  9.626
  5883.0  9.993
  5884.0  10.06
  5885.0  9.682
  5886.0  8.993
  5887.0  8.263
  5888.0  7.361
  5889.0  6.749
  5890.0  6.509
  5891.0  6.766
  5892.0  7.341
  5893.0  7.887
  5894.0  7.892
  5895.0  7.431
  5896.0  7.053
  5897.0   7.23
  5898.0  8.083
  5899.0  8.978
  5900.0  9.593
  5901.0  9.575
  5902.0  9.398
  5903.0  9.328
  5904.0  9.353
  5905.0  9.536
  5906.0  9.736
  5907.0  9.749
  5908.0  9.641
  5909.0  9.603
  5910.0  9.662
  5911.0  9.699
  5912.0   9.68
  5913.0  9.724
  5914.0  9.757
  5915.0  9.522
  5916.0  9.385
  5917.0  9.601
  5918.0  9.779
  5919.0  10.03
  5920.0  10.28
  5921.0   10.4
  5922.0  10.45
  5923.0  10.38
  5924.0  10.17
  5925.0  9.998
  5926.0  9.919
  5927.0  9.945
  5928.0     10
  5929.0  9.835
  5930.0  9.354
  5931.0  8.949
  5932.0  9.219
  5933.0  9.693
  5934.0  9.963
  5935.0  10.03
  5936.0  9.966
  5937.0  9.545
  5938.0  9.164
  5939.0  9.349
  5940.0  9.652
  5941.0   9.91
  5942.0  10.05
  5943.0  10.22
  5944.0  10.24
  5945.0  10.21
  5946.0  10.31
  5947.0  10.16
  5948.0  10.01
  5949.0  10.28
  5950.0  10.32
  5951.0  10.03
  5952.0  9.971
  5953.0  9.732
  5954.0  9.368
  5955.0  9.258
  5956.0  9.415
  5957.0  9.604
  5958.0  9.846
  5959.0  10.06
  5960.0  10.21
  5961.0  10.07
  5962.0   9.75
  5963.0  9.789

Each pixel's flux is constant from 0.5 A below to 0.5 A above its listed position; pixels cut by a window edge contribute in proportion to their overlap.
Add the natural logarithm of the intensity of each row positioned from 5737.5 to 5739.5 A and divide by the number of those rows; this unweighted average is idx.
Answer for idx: 2.32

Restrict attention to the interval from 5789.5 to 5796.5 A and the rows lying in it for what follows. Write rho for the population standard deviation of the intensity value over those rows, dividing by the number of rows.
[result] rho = 0.11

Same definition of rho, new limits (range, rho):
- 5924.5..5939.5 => 0.35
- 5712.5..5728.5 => 0.52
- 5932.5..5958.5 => 0.34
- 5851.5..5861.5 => 0.27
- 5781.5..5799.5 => 0.37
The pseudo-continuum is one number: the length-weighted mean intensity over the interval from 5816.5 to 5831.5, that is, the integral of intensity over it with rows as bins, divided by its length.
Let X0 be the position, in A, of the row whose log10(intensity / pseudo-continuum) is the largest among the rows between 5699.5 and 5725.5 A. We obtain 5723.0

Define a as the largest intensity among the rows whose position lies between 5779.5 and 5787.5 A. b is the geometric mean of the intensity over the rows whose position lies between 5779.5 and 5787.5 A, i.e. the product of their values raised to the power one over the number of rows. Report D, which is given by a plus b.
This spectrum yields 19.2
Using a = 9.969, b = 9.3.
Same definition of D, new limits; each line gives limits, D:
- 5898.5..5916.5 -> 19.3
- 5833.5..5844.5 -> 20.7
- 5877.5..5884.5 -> 20.9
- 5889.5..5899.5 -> 16.5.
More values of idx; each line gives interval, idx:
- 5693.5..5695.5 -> 2.27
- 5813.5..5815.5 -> 2.25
